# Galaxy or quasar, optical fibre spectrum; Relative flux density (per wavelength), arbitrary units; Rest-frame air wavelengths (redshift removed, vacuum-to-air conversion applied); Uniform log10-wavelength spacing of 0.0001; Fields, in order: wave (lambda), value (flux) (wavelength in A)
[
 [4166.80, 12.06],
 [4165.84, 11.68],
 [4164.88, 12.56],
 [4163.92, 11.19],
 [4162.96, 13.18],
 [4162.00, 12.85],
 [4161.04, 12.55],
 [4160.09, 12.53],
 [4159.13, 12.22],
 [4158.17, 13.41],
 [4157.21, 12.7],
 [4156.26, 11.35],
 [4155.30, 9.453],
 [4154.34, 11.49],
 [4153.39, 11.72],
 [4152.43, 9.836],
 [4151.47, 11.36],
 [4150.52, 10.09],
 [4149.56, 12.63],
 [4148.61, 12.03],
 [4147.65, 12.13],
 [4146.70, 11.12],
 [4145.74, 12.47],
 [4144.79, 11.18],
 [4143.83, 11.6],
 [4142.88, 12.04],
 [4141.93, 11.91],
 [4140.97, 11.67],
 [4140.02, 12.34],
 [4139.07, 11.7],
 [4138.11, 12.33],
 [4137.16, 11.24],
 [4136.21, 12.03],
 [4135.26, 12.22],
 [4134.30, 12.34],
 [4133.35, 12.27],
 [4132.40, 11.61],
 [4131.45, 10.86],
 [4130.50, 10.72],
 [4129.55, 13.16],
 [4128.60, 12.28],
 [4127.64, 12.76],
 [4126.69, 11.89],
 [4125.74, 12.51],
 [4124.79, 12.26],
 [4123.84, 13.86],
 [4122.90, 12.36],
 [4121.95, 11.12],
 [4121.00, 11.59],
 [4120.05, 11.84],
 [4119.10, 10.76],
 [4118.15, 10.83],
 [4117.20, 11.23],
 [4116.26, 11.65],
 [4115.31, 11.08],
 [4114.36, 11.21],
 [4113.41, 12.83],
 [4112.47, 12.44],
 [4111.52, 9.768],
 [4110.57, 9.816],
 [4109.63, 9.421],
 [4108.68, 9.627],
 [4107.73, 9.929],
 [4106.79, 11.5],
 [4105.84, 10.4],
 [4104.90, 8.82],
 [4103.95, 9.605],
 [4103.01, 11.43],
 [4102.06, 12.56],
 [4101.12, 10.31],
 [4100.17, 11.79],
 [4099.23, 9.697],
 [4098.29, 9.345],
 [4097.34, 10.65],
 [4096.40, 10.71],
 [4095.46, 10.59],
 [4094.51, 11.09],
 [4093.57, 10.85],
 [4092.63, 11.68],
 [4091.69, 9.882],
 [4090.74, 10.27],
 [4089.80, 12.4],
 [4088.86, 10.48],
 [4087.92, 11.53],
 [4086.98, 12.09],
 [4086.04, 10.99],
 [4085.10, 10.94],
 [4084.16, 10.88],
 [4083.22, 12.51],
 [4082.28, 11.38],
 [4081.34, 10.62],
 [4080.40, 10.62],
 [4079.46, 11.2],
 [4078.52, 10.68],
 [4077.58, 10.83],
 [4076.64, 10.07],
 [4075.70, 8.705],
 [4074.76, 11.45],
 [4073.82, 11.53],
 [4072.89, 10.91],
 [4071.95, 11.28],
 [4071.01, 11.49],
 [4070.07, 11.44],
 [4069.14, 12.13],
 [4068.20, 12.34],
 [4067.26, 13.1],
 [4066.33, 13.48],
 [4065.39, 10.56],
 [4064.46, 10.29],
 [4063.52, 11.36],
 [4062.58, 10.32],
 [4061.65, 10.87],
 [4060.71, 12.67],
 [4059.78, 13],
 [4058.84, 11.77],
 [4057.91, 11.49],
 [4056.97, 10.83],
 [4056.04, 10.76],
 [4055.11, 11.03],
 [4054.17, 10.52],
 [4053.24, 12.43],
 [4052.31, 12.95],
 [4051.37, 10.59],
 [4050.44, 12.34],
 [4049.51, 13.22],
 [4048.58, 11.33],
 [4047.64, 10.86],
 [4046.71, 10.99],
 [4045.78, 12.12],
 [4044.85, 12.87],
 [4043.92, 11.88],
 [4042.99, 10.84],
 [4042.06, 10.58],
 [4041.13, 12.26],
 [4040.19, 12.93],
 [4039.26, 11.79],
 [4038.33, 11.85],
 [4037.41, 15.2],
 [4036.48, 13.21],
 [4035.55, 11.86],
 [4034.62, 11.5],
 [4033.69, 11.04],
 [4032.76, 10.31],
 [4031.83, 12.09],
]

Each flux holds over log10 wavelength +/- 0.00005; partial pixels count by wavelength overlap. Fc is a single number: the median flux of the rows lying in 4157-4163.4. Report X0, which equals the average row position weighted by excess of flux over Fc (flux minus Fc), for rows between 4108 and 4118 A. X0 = 4111.9 A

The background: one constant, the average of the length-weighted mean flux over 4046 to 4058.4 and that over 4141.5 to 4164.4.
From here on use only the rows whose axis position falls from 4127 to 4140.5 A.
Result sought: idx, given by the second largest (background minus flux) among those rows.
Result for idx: 0.8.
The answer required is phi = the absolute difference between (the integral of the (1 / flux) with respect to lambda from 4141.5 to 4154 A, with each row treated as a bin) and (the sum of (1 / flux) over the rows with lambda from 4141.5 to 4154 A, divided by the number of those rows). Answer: 1.00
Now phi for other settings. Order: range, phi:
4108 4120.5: 1.06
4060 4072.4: 0.98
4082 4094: 0.99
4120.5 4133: 0.96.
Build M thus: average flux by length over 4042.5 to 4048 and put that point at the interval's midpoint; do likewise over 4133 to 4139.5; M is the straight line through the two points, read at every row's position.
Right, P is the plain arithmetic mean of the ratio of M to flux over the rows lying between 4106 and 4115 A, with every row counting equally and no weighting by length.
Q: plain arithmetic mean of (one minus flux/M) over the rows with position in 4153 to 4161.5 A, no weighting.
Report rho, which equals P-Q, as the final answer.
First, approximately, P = 1.12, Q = 0.013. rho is 1.11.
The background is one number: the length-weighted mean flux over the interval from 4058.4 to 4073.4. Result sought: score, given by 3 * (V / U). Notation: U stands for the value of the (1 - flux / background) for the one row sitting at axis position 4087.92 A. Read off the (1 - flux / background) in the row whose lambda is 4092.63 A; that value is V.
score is 0.2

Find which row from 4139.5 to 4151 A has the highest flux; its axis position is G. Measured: 4149.56 A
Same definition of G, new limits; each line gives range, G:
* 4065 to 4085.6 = 4066.33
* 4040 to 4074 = 4066.33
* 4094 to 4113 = 4102.06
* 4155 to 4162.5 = 4158.17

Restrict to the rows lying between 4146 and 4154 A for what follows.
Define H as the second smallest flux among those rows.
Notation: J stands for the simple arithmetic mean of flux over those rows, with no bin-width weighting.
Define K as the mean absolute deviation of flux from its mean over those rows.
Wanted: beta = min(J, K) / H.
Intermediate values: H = 10.09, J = 11.4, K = 0.8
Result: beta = 0.08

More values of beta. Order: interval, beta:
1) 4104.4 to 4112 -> 0.06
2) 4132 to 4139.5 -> 0.03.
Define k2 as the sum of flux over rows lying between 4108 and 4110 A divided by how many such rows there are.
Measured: 9.5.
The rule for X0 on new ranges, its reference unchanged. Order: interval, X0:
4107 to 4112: 4109.6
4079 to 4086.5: 4082.7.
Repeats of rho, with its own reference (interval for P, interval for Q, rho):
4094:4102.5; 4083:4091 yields 1.07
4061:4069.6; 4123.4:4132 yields 1.04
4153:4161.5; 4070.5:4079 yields 0.94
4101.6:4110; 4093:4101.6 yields 1.05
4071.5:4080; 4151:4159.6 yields 1.05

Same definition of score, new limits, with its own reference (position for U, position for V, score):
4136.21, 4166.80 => 3.3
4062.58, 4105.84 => 2.8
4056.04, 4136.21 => -1.1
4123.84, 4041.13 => 0.8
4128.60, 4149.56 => 4.8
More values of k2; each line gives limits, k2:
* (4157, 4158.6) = 13.1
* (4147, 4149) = 12.1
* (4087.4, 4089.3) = 11.0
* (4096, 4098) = 10.7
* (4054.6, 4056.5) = 10.9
